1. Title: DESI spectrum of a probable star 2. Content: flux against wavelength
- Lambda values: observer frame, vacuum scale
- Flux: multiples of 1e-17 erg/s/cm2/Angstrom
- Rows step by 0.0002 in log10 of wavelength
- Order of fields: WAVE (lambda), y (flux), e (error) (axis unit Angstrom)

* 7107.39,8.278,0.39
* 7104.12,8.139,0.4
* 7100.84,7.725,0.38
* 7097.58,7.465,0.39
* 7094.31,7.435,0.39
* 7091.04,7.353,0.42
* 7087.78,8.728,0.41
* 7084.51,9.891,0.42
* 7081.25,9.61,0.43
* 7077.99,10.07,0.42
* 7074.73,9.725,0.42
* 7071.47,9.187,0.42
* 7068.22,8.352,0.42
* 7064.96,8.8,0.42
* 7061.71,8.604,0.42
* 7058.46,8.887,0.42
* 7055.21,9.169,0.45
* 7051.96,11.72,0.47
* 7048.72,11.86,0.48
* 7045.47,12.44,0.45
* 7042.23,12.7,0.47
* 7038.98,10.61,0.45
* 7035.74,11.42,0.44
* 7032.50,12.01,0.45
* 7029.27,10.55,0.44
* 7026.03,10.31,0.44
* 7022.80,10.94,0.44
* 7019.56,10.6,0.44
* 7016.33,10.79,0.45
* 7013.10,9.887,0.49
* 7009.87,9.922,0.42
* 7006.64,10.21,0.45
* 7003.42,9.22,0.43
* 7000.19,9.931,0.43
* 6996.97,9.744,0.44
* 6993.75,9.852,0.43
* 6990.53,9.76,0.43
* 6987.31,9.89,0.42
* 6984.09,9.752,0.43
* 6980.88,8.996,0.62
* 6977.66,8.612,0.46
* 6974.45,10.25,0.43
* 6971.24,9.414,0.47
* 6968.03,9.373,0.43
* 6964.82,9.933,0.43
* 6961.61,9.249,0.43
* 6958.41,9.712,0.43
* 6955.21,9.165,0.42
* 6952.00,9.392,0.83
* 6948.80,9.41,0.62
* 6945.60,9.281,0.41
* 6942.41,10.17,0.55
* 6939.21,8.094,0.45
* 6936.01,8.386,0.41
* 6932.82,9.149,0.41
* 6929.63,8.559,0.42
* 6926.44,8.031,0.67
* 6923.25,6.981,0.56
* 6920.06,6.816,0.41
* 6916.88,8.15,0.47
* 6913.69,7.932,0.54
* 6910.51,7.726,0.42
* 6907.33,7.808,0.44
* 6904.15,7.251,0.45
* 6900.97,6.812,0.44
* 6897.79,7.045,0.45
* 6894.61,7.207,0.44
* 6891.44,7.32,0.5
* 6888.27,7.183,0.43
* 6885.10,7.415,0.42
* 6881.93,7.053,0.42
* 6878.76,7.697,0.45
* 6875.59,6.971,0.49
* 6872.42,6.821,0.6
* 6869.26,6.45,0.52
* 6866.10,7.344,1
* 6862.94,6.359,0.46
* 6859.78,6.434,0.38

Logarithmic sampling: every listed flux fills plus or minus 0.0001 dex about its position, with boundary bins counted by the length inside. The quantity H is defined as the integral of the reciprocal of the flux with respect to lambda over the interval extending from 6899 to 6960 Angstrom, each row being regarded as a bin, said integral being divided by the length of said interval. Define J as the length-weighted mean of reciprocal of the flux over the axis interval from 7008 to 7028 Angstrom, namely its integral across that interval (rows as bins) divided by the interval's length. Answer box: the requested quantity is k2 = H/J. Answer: 1.26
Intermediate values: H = 0.12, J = 0.096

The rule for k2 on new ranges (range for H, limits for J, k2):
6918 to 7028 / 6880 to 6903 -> 0.77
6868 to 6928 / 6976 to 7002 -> 1.31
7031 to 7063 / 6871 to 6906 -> 0.67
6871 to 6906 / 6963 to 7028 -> 1.37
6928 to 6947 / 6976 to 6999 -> 1.07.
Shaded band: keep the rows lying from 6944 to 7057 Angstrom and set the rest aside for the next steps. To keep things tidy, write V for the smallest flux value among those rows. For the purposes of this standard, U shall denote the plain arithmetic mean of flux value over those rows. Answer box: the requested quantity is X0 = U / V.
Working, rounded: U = 10.2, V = 8.612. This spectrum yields 1.18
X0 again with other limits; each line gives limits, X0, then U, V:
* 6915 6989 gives 1.32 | 9.0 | 6.816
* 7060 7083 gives 1.10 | 9.2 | 8.352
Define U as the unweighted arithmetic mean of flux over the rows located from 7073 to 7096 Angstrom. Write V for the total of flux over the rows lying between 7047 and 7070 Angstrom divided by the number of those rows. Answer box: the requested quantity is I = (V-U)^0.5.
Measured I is 0.81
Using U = 9.0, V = 9.6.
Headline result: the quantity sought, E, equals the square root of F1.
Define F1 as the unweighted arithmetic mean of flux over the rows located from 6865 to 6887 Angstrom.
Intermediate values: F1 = 7.1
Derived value 2.67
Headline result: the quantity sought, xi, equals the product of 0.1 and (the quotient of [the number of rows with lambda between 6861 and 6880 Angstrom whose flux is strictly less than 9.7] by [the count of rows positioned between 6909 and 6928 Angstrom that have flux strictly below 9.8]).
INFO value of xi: 0.100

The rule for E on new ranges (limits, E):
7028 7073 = 3.23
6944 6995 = 3.08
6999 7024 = 3.19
